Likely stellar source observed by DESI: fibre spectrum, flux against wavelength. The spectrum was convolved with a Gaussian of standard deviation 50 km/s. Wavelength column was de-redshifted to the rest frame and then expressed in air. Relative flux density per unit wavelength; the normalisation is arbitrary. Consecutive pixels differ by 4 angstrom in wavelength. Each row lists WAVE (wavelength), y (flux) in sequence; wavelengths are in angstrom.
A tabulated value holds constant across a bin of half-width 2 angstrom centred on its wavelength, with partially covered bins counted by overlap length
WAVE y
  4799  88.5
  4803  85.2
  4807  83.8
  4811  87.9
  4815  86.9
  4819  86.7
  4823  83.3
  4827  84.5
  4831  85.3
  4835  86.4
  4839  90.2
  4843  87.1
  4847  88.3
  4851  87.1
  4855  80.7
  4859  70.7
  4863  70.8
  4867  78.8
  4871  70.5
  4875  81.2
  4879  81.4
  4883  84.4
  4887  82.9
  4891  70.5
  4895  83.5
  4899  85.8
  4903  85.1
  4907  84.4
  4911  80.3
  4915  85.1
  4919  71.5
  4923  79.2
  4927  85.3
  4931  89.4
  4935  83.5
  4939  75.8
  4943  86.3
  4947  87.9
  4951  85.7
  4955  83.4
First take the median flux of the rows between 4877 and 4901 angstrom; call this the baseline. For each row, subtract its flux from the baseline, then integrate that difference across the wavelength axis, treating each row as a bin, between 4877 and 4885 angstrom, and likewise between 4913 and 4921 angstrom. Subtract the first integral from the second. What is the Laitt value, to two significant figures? 37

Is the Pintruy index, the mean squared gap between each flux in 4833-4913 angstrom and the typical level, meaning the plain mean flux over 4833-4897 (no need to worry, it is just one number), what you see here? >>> 37.6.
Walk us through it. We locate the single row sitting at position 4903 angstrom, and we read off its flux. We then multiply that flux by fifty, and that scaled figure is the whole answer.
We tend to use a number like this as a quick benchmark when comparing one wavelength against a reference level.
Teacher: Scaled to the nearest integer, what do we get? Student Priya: 4255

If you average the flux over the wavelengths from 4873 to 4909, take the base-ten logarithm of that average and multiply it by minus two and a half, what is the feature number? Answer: -4.79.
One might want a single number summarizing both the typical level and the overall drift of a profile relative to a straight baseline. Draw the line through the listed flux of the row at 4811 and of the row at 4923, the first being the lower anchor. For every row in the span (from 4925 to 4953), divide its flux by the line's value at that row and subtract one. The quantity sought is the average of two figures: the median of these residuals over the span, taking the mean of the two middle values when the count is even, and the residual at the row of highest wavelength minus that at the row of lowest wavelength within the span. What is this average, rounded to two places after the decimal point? 0.07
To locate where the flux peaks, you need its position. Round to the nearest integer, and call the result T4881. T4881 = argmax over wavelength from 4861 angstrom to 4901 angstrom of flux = 4899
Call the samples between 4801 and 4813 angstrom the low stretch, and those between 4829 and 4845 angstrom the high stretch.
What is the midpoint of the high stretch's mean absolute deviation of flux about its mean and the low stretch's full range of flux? 2.8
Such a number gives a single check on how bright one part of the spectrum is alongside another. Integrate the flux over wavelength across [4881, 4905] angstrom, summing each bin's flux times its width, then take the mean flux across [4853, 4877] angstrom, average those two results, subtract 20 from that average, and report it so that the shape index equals 1002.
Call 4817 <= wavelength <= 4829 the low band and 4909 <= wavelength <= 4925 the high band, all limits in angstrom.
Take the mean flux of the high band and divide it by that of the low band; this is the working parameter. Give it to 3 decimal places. 0.932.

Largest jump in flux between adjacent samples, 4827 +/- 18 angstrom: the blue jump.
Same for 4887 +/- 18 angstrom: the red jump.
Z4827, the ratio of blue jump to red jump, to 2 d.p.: 0.29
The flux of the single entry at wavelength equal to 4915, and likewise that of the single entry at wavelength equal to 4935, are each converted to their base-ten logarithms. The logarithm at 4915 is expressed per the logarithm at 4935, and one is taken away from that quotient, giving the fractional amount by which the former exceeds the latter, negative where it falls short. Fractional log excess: 0.0043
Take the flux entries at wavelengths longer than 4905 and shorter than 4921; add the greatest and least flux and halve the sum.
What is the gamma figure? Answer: 78.3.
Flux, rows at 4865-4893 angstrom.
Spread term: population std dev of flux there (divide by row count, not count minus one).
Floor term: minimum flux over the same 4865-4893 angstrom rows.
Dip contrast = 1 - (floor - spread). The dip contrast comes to -64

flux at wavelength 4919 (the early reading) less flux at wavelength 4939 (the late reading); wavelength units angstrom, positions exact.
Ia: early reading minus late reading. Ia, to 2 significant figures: -4.3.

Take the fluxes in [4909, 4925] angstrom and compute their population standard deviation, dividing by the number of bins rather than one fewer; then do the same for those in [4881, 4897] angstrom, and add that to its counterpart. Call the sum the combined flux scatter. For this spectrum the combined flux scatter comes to 10.6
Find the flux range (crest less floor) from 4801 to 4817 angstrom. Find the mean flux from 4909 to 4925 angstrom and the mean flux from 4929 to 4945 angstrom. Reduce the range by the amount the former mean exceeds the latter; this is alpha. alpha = 9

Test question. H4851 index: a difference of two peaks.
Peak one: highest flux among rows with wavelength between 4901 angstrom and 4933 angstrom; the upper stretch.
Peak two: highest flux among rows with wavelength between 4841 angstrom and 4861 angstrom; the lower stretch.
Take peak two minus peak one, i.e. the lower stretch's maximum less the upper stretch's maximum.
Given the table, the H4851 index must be -1.1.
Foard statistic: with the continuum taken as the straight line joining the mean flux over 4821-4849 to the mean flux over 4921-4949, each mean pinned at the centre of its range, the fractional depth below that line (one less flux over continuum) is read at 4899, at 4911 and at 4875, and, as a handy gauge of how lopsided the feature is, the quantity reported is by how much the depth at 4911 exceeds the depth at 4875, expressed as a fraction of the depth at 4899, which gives 0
